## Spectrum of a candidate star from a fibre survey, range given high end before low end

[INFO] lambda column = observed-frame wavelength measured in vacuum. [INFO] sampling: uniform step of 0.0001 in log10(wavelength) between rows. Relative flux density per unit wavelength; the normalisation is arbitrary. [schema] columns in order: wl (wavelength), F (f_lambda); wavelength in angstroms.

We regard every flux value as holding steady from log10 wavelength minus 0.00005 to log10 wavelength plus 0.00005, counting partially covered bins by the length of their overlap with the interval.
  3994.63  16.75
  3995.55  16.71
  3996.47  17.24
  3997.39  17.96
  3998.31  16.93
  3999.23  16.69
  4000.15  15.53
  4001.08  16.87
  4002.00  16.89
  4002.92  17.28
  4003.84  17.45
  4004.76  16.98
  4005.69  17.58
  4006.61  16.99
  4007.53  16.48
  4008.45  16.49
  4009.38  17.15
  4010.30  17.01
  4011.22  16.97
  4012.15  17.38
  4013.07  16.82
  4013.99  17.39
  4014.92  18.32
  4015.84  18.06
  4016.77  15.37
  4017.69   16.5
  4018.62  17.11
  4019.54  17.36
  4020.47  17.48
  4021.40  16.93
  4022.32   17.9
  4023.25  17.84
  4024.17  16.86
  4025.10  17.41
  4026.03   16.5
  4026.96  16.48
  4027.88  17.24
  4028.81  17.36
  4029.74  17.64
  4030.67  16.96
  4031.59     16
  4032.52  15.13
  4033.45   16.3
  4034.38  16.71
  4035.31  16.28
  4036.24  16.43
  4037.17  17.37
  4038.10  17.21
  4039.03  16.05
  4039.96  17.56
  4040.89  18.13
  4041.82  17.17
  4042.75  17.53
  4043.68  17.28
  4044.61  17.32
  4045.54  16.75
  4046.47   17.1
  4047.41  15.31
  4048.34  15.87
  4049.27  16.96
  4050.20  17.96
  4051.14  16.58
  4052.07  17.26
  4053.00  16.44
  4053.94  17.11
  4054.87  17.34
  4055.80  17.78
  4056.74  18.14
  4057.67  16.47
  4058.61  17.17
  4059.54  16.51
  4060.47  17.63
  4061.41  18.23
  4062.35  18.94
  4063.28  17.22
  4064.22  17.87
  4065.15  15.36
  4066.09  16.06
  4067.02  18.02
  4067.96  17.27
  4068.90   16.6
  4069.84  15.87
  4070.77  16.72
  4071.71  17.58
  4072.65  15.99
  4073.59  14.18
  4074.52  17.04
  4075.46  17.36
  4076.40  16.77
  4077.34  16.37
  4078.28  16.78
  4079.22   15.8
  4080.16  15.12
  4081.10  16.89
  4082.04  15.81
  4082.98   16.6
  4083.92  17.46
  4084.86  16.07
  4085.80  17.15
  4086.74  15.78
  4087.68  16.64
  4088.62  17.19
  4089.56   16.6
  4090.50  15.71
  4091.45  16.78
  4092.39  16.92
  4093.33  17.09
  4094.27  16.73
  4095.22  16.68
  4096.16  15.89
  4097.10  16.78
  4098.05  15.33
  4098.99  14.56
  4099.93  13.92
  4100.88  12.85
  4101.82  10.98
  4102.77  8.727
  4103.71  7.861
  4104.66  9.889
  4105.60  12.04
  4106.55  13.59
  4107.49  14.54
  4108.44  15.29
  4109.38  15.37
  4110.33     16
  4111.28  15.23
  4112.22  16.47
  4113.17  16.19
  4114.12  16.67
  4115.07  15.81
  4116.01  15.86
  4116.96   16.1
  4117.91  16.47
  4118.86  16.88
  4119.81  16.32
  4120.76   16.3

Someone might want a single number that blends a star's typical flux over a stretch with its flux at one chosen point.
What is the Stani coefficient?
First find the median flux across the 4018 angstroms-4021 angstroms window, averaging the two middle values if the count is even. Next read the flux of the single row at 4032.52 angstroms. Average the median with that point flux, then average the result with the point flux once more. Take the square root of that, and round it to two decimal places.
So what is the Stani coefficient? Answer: 3.96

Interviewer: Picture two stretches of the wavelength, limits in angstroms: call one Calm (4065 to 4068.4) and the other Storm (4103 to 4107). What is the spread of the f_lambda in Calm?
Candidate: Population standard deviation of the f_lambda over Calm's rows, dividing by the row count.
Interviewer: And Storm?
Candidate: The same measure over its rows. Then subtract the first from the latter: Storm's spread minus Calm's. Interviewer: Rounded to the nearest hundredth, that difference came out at 1.13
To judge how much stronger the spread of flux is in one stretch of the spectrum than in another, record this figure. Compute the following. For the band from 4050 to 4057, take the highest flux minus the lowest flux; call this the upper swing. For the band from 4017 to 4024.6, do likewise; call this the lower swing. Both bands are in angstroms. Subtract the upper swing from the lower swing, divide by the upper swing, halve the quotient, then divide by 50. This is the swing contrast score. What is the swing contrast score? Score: -0.0018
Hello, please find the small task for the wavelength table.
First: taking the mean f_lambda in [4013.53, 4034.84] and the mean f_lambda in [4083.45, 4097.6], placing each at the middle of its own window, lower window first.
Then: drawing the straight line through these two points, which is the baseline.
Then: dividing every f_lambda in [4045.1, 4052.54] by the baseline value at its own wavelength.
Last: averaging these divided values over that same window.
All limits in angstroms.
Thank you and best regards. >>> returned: 0.99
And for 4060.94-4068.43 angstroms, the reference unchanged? 1.04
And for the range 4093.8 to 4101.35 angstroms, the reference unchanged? 0.92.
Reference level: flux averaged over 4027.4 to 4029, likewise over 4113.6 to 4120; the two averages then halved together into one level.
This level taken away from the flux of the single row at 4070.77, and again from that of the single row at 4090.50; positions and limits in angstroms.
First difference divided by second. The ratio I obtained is 0.1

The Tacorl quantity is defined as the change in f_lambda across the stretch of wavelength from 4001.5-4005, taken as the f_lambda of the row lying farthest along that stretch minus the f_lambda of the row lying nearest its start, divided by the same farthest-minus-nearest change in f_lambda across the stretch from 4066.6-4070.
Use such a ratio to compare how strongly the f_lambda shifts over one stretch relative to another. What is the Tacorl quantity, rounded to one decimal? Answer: 0.0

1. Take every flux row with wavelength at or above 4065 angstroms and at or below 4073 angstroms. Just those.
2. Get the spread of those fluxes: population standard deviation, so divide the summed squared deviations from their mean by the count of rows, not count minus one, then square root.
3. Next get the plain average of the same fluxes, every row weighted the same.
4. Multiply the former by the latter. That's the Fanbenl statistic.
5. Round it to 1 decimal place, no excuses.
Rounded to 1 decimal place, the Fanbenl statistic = 13.8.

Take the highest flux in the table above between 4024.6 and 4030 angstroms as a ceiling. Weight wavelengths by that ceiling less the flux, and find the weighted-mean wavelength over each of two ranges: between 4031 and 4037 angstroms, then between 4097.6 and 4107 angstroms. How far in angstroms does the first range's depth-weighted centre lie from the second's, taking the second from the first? -69.3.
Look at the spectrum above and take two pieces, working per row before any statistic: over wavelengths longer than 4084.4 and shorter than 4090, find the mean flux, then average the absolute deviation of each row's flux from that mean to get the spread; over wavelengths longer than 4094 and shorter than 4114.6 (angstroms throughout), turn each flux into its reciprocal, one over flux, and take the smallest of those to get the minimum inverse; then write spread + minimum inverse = 0.49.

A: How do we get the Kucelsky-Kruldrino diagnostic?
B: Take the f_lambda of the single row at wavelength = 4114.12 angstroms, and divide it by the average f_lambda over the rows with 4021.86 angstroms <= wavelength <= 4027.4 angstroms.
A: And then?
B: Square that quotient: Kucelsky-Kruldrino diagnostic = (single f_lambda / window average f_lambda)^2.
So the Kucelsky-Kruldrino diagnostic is 0.94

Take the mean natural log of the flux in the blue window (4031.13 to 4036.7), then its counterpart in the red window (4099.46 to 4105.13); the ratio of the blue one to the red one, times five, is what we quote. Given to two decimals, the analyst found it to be 5.92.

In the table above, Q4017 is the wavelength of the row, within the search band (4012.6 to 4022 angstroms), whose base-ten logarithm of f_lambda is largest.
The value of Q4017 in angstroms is 4014.92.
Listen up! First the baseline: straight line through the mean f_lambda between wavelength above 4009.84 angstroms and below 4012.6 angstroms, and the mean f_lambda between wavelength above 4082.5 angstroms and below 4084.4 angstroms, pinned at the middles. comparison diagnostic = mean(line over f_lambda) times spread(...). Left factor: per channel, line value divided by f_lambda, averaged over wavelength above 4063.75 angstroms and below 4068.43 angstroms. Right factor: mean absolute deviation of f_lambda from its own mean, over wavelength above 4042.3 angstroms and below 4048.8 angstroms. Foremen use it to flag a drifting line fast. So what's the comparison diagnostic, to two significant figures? 0.66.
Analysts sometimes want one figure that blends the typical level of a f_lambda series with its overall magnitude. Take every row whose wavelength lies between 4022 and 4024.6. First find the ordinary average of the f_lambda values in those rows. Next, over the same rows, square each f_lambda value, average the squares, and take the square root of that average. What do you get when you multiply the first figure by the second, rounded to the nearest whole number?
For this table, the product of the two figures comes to 308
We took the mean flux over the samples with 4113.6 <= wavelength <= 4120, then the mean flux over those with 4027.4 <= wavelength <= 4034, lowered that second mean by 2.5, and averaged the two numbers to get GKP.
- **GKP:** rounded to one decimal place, 15.2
